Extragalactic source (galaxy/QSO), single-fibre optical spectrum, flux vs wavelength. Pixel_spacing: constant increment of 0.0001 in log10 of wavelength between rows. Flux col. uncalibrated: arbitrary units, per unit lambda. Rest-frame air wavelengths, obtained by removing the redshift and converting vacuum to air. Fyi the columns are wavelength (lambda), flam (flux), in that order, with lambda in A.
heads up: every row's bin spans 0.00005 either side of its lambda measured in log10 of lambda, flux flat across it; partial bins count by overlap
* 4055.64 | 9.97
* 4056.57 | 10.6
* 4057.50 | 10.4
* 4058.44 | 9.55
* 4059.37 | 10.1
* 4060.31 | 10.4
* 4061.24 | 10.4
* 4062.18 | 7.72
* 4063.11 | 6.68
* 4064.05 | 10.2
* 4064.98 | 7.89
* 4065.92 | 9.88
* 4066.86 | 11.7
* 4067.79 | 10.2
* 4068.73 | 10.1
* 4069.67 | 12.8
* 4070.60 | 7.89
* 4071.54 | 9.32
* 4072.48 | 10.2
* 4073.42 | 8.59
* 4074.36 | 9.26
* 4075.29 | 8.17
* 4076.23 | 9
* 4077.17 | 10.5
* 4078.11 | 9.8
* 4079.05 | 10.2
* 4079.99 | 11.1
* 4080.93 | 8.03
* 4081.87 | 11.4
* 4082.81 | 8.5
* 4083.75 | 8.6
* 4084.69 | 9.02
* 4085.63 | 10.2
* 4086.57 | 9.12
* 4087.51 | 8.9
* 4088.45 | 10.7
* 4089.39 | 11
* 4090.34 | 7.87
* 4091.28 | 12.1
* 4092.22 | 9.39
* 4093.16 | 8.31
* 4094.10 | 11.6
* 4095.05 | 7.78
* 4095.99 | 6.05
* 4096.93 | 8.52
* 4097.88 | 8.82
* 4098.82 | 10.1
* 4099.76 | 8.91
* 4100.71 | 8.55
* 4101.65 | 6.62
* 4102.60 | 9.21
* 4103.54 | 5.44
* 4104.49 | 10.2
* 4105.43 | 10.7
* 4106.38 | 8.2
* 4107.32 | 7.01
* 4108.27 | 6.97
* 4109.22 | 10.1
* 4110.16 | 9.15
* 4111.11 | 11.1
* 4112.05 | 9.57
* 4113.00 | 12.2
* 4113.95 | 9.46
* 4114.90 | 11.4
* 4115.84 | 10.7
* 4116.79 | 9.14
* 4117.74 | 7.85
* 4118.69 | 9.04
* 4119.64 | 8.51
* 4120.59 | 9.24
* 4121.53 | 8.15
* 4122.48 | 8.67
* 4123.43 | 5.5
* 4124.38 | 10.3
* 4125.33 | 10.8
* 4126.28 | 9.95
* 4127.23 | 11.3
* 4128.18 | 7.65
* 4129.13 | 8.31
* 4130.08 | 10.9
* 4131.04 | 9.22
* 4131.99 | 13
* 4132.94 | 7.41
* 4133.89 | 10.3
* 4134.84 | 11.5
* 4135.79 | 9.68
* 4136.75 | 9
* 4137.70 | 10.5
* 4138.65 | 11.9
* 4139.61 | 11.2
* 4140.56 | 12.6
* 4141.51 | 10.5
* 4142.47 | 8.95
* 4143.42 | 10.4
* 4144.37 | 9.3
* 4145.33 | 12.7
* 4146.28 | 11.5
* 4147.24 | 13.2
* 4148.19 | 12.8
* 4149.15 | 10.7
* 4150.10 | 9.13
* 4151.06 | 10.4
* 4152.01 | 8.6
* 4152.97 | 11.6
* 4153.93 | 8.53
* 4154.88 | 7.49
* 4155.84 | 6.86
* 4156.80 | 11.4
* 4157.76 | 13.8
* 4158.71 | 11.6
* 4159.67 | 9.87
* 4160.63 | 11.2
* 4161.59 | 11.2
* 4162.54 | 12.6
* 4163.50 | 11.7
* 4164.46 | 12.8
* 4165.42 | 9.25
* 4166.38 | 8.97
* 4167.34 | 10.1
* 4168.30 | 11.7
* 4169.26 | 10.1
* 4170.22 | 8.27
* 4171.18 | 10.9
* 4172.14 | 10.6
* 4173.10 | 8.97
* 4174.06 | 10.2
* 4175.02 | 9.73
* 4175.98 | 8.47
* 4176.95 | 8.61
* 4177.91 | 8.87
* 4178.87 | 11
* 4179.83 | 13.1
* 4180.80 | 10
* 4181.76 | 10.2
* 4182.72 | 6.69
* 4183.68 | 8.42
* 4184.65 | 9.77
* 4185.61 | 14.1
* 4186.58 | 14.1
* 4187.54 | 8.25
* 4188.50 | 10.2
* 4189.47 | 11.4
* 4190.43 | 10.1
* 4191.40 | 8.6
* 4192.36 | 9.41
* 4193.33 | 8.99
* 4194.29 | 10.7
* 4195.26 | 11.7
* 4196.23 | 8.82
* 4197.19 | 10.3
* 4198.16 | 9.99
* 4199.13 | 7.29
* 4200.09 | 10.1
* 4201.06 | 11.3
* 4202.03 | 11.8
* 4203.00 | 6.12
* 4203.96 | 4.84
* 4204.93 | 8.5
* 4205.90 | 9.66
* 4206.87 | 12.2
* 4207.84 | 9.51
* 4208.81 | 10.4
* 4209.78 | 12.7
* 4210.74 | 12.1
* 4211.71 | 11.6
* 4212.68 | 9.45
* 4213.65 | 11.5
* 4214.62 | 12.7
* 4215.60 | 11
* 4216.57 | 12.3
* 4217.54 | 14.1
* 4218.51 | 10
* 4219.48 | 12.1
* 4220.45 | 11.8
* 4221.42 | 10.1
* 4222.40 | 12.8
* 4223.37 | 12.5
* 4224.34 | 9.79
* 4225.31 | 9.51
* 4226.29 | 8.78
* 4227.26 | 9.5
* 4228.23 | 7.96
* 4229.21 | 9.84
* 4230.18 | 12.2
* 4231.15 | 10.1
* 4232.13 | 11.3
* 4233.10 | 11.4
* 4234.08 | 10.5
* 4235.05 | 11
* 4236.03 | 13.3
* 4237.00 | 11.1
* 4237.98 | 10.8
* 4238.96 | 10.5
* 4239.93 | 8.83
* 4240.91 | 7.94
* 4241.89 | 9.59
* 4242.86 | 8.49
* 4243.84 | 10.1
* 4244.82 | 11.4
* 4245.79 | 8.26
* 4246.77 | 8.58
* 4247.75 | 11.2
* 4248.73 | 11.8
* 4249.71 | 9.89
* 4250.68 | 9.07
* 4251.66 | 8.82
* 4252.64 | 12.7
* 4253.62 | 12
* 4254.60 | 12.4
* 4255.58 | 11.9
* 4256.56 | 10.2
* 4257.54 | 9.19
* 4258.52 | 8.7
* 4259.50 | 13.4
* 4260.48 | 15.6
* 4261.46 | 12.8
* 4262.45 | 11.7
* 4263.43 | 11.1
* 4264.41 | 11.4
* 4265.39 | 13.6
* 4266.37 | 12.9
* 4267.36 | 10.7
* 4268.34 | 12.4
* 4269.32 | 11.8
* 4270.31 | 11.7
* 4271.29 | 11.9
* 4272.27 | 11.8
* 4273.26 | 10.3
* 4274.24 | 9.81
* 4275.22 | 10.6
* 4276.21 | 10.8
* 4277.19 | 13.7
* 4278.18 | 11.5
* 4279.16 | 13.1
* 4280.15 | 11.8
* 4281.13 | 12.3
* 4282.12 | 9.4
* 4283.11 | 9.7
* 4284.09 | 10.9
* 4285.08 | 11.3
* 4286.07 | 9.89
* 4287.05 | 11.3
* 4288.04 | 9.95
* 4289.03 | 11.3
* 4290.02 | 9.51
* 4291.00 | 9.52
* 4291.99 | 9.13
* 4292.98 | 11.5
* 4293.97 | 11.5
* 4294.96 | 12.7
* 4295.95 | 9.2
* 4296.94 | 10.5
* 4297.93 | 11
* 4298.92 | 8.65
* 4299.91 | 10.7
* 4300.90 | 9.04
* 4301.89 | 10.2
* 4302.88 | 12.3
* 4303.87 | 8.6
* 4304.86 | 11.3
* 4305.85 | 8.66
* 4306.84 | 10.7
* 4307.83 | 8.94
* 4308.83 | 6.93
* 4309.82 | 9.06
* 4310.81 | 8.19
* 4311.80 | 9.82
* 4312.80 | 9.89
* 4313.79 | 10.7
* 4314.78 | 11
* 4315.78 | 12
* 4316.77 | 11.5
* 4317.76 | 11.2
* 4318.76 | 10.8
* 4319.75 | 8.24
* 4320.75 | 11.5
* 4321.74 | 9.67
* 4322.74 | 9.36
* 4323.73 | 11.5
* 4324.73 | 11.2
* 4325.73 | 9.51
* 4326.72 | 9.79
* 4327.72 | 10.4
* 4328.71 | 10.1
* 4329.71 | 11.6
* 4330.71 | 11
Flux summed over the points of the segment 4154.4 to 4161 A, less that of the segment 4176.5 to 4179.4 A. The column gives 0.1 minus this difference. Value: -44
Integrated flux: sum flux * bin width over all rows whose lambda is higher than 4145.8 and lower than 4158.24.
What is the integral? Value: 130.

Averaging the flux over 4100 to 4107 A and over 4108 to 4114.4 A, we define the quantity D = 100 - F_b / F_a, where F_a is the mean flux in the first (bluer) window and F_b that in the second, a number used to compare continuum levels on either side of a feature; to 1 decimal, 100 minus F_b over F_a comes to 98.8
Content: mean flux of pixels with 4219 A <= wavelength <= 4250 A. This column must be 10.4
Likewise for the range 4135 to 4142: 10.8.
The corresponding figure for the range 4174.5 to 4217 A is 10.1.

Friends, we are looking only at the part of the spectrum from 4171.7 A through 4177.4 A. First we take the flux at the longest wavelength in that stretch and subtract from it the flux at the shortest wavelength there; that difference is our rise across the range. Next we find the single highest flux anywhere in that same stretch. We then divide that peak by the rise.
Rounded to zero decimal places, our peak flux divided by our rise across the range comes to -5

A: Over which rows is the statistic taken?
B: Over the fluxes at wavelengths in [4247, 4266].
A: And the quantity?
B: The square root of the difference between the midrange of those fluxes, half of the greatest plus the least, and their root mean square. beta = 0.75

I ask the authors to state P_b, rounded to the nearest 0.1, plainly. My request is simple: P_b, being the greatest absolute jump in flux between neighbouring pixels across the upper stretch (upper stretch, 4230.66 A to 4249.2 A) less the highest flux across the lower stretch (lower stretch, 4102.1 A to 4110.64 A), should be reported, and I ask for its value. -7.6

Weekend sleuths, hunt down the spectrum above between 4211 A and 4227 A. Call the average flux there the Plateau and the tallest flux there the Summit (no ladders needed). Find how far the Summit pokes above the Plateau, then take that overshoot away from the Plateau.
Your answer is 8.4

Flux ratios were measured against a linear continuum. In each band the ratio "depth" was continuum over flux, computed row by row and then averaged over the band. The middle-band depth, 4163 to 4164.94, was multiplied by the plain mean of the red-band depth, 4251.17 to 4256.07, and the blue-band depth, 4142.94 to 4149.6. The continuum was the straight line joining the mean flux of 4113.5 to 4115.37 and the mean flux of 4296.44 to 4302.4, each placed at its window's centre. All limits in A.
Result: 0.76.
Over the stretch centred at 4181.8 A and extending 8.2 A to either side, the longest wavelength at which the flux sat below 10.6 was 4188.50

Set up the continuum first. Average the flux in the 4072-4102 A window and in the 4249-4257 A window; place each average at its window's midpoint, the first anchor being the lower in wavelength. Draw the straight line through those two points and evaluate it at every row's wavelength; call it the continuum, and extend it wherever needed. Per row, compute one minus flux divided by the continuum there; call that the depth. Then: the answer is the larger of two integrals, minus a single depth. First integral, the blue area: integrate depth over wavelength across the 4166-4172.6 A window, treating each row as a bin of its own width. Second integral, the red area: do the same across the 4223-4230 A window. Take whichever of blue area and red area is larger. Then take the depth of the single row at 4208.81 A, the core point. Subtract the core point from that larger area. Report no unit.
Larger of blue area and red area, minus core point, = 0.58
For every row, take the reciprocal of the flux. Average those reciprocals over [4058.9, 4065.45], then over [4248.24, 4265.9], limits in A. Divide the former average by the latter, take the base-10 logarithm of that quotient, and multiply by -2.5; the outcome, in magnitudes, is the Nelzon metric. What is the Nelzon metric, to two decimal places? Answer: -0.26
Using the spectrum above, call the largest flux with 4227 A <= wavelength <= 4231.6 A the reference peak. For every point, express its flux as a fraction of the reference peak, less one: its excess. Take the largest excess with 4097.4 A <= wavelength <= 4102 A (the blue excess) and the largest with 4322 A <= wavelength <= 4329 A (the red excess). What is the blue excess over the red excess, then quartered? 0.75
